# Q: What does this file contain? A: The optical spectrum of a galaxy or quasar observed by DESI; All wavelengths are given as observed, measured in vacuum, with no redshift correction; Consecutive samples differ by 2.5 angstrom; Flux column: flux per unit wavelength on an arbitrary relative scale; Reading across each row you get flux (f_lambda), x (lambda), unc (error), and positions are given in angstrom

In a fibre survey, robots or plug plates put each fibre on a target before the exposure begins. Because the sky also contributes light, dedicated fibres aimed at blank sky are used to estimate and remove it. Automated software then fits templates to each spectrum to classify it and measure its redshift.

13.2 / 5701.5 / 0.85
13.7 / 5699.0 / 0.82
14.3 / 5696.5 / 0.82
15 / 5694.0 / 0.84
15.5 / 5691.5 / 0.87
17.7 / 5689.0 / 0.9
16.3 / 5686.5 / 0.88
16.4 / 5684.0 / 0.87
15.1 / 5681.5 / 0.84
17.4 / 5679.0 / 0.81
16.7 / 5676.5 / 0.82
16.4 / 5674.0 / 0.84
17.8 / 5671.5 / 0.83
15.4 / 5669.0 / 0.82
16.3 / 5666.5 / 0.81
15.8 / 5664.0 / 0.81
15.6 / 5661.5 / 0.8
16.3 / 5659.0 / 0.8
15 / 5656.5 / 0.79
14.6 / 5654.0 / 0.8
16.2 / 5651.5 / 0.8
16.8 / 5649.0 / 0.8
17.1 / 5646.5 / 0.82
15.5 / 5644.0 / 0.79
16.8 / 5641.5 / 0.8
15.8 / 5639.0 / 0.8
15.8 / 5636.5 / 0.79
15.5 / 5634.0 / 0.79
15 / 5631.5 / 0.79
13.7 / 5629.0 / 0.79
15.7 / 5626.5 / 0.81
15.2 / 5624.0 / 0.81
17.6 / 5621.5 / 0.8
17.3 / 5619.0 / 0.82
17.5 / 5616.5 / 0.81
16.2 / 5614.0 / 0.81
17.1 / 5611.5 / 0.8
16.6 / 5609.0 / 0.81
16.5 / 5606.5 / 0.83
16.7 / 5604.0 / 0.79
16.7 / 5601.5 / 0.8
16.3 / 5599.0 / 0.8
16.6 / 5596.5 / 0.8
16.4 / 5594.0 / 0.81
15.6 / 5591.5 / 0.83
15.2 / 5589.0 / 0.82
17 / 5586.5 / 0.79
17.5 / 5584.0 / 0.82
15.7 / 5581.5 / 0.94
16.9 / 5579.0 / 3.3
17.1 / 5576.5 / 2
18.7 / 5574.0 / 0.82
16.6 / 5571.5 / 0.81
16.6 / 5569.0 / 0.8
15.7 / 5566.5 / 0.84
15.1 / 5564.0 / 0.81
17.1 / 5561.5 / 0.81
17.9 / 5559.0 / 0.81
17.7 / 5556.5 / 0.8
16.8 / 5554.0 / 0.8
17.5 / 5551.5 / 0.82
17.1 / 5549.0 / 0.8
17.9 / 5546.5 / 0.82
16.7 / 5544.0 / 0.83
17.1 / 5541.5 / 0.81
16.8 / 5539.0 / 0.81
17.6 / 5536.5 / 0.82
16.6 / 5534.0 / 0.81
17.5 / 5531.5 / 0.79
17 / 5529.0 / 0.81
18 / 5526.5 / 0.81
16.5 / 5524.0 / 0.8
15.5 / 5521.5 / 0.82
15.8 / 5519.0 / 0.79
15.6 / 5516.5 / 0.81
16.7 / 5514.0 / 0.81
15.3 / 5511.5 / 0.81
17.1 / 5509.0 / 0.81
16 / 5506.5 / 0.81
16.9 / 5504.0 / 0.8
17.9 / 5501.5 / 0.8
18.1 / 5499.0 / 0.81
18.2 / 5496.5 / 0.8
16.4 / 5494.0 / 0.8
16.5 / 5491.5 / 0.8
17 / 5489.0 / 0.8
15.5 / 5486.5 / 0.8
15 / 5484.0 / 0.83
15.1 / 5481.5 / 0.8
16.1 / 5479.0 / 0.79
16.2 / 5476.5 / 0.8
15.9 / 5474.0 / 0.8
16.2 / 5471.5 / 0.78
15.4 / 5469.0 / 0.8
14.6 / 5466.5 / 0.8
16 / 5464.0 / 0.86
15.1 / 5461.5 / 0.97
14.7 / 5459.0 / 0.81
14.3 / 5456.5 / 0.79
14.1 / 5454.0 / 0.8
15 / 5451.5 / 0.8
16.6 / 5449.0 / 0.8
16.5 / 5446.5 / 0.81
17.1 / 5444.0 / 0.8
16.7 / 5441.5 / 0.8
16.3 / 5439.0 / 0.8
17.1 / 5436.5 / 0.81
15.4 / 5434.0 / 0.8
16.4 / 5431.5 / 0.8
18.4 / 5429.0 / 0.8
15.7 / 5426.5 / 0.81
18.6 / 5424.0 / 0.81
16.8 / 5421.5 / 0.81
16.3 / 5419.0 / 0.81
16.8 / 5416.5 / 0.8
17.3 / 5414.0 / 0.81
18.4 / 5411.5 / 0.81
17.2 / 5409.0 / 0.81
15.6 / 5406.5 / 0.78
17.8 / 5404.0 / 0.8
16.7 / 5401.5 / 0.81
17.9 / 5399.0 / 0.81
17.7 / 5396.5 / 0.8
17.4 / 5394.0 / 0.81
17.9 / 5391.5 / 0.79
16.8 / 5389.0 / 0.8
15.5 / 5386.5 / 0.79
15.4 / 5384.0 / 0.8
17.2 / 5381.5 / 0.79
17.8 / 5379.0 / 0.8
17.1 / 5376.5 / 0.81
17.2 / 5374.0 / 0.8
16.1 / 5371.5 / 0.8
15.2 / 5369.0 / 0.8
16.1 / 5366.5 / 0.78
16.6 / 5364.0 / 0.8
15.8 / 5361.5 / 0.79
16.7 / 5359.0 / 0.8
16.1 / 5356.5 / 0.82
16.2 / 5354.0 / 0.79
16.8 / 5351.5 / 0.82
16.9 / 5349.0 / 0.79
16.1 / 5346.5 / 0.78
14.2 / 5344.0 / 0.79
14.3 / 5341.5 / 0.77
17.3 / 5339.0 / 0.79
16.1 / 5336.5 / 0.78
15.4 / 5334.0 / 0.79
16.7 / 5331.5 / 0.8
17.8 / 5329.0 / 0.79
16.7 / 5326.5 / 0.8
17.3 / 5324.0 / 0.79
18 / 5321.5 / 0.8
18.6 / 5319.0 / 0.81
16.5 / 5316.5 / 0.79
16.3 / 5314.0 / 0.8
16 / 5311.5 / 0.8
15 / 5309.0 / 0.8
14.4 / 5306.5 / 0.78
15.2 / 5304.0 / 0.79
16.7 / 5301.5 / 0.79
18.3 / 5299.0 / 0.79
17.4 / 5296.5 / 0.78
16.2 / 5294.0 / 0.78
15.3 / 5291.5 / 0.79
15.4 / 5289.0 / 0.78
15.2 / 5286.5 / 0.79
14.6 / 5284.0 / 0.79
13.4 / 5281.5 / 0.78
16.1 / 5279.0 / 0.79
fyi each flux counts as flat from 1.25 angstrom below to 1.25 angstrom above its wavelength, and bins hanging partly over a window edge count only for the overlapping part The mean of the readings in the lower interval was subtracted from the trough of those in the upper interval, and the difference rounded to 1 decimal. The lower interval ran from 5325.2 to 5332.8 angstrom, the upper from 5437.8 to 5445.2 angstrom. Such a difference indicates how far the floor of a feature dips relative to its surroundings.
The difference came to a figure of -0.8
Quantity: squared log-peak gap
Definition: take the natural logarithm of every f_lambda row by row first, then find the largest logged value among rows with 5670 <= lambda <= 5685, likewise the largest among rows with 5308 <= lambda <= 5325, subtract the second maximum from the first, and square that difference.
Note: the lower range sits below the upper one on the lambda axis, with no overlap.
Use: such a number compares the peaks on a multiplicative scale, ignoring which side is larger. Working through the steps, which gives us 0.0019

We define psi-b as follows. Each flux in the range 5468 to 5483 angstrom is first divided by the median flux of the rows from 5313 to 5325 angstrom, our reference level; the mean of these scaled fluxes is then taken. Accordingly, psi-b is 0.91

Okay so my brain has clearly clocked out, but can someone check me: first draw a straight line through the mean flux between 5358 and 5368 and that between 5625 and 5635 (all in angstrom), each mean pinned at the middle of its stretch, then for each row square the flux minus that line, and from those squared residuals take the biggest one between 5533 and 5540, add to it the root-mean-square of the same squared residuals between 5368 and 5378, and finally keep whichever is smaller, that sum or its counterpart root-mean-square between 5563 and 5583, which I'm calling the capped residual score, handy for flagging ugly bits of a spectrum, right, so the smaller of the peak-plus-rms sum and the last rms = 4.6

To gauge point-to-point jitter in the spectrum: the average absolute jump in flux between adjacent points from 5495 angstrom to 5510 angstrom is 0.66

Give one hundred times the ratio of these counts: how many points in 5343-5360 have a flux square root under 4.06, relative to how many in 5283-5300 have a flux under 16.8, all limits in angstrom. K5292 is 80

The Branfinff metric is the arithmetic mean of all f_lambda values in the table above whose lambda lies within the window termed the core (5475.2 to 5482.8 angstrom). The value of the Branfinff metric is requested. 15.8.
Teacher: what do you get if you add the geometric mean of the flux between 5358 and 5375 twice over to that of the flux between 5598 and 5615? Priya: 49.0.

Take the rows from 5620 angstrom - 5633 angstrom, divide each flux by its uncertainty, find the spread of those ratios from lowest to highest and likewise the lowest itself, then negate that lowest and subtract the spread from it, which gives -22.0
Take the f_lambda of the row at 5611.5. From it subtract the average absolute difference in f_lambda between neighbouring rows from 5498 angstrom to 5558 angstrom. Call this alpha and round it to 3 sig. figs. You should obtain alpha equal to 16.3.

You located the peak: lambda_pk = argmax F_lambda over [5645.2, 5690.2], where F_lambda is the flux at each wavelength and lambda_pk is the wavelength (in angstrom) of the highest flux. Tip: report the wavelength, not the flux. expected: 5671.5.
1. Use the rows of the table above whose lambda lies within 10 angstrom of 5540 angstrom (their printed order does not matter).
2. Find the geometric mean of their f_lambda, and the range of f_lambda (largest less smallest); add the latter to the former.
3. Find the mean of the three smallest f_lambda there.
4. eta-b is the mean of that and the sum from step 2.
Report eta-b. 17.6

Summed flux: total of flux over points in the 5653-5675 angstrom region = 143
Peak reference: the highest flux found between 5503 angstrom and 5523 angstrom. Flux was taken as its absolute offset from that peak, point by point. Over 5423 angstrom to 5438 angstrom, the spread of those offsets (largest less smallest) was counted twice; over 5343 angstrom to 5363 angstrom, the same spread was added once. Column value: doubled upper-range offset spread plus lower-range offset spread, 6.1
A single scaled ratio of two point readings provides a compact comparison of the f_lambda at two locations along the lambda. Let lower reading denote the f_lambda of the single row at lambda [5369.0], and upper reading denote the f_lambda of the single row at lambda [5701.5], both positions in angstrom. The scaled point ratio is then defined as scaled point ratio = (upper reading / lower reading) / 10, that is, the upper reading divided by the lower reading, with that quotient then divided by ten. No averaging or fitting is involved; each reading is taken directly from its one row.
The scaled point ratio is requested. 0.087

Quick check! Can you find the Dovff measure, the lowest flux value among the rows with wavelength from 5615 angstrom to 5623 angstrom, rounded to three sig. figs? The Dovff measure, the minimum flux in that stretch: 17.3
